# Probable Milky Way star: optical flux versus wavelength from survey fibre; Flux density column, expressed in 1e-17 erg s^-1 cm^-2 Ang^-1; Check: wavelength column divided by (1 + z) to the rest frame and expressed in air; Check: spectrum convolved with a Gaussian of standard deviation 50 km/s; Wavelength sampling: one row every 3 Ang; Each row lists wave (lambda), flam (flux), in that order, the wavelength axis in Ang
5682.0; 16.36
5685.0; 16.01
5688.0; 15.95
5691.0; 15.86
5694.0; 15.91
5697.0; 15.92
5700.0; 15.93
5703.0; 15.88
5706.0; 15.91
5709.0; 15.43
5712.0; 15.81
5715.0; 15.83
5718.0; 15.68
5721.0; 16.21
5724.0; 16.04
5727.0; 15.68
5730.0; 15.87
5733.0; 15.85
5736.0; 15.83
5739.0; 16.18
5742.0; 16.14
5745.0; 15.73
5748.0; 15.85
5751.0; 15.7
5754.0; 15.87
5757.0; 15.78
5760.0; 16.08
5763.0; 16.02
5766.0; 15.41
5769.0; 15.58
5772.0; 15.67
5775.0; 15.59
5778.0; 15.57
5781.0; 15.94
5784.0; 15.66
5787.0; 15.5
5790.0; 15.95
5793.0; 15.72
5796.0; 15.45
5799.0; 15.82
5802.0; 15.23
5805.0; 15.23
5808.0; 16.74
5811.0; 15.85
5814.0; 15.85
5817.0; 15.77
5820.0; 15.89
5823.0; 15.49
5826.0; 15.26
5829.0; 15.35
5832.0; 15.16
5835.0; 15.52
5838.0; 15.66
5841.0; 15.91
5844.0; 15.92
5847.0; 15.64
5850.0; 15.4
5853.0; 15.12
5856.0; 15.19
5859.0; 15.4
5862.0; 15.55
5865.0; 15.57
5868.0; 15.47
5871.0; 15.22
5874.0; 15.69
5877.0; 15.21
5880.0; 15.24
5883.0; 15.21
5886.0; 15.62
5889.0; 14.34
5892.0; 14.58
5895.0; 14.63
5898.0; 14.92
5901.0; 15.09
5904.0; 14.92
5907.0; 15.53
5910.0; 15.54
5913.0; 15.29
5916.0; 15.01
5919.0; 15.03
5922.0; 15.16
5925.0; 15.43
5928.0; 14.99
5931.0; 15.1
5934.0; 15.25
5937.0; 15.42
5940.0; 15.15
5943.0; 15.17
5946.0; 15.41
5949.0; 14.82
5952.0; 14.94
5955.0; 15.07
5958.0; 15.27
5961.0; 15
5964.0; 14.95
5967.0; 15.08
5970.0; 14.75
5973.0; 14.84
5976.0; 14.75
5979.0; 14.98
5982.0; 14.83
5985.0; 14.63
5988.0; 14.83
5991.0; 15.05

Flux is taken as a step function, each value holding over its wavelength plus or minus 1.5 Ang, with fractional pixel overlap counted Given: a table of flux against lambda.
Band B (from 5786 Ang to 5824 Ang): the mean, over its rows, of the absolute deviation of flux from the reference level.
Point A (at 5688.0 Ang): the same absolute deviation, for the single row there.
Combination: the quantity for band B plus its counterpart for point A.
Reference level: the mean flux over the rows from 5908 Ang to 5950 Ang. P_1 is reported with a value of 1.3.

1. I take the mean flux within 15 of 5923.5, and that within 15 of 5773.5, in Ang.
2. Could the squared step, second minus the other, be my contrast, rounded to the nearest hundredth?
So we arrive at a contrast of 0.23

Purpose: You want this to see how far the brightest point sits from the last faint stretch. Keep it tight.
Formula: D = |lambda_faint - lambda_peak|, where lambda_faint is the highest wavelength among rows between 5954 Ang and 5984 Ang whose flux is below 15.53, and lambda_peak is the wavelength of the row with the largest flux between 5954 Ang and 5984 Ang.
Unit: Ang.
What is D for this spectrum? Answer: 24 Ang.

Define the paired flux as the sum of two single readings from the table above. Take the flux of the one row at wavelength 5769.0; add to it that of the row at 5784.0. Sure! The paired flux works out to 31.2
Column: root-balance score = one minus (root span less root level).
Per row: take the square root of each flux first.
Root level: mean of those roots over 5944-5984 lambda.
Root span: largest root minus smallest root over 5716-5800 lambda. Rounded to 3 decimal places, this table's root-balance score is 4.769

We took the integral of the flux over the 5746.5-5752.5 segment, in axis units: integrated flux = 95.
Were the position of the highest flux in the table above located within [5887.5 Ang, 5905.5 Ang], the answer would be 5901.0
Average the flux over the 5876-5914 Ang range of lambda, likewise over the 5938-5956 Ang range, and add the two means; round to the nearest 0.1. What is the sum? 30.2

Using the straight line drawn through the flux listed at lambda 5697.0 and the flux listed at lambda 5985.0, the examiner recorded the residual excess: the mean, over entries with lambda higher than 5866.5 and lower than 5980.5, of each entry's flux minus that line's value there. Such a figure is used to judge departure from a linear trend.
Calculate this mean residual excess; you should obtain 0.202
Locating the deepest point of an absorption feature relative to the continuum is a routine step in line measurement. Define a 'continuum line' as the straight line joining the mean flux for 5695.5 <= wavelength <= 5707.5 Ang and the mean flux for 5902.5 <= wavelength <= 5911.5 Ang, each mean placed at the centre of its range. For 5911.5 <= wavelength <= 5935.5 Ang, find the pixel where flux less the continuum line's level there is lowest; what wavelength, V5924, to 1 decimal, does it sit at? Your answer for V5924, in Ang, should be 5916.0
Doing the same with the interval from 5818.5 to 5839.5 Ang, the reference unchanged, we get 5832.0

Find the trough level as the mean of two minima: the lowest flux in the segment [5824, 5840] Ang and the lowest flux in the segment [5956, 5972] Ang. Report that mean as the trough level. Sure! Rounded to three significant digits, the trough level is 15.0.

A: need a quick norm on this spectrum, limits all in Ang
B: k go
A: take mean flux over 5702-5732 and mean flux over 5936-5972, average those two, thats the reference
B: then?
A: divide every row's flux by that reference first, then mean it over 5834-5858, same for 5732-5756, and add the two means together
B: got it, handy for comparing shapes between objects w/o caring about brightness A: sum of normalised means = 2.03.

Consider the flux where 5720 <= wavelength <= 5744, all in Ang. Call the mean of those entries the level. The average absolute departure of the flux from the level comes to 0.17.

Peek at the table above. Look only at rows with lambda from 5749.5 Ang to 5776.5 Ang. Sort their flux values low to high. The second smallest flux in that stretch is 15.58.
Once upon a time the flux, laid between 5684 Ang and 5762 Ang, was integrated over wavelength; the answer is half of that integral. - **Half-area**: 619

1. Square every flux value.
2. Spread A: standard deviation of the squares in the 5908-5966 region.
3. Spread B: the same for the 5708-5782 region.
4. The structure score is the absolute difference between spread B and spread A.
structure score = 0.9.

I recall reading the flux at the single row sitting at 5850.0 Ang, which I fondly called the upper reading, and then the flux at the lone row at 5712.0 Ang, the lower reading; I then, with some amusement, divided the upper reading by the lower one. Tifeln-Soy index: 0.97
